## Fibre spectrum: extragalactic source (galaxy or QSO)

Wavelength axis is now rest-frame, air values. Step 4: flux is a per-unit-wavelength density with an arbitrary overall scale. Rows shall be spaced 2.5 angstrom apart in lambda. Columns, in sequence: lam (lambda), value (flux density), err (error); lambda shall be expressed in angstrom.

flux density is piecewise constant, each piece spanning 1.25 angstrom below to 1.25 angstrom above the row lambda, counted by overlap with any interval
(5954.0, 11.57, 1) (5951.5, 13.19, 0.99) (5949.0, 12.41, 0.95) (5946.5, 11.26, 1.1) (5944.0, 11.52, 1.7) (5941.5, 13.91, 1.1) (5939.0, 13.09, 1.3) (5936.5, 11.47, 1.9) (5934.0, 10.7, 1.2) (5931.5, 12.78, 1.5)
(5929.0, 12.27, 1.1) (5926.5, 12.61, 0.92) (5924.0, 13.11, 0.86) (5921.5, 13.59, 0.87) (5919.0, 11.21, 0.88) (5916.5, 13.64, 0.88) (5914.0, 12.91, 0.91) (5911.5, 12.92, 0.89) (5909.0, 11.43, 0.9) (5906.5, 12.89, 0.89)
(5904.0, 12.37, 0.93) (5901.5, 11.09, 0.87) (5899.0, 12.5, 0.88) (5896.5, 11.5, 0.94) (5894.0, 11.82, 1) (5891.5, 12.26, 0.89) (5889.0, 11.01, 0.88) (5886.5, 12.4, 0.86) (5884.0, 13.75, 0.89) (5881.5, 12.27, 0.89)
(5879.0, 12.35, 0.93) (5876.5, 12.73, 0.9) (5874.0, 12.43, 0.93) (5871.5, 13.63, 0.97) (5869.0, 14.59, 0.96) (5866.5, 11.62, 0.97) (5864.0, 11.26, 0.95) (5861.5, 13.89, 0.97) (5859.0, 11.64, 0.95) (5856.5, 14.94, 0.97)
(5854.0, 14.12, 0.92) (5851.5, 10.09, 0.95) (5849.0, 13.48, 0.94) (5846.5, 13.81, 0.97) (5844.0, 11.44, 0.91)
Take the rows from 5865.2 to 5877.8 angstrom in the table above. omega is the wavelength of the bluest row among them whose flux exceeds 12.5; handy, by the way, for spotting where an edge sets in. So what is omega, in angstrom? 5869.0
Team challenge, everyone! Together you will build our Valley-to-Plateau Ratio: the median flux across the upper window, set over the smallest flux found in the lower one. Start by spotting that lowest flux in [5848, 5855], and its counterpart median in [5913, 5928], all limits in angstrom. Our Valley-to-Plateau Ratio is 1.29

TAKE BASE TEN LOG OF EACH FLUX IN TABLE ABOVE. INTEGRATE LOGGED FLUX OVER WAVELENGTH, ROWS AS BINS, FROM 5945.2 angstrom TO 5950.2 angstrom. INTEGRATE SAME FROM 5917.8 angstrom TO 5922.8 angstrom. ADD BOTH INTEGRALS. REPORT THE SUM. 10.8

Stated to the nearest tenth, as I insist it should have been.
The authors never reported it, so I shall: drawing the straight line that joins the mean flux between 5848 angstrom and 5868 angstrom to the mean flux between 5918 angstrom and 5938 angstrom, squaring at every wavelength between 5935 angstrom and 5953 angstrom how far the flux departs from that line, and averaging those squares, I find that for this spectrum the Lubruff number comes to 1.0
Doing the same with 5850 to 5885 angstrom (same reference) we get 1.9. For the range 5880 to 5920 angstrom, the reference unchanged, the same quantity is 0.7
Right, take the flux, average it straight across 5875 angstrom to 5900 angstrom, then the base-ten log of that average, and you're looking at 1.088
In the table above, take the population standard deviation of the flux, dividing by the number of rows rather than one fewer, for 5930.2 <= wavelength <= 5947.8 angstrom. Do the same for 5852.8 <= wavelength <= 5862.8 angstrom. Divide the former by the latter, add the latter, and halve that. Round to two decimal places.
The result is 1.05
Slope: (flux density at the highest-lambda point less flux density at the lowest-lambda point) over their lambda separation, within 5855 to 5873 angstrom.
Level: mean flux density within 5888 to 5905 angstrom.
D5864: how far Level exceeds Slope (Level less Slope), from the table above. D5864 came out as 11.88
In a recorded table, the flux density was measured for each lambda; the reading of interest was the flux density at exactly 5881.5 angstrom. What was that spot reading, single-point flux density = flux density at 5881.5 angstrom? 12.27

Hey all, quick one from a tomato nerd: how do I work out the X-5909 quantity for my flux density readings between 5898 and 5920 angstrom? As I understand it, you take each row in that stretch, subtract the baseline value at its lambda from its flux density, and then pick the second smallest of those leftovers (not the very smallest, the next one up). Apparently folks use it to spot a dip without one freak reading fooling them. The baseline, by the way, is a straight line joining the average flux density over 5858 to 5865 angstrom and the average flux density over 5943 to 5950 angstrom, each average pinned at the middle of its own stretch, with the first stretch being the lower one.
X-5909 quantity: -0.7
